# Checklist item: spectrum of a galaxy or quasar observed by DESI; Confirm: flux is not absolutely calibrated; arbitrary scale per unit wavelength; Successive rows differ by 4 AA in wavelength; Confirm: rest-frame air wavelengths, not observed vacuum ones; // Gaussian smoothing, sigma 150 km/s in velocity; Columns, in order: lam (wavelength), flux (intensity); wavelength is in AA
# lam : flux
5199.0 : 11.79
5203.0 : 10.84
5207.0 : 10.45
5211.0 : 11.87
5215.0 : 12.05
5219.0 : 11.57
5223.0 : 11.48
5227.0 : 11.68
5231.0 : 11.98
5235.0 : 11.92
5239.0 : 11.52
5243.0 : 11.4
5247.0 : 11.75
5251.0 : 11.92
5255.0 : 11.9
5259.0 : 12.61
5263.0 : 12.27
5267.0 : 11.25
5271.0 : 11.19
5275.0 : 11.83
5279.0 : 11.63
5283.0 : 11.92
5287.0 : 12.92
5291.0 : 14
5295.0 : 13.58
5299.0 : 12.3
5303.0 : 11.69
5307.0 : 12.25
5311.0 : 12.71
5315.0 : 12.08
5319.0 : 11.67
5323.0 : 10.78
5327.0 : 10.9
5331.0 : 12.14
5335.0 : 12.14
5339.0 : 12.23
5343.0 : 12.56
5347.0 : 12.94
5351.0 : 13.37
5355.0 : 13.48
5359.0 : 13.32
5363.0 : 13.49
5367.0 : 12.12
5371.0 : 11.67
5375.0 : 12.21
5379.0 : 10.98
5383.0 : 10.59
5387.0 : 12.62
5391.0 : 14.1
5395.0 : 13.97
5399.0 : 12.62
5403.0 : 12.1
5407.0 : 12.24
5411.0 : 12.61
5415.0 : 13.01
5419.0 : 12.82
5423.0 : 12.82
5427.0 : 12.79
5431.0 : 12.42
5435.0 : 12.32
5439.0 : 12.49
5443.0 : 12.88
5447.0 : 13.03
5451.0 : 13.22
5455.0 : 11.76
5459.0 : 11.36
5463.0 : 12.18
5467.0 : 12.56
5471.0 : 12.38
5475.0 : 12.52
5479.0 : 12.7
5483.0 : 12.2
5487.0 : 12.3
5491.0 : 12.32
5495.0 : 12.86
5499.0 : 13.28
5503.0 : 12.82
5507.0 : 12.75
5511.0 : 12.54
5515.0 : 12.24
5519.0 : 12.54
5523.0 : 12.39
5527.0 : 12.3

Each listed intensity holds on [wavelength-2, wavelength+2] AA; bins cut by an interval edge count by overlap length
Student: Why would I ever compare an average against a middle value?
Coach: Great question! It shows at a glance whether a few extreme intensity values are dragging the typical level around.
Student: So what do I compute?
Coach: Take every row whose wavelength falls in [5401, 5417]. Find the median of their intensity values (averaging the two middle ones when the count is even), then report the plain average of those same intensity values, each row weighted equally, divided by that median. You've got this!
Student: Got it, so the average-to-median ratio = 1.01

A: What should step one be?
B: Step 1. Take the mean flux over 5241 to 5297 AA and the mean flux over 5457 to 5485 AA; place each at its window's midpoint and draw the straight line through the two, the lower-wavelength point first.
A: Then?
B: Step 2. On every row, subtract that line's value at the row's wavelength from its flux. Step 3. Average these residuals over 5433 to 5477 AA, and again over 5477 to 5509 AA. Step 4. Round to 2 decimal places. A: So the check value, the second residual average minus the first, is 0.20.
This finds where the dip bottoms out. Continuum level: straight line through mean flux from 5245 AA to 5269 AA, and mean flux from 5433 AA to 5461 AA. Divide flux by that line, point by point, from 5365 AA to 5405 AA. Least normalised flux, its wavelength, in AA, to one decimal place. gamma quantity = 5383.0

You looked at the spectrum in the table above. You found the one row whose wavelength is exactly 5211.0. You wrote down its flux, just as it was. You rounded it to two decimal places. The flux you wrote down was 11.87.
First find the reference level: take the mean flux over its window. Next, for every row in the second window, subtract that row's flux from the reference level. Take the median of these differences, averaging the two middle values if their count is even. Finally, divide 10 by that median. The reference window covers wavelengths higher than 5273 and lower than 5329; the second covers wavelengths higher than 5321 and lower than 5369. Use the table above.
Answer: -43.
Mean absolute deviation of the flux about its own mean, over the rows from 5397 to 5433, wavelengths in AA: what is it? 0.2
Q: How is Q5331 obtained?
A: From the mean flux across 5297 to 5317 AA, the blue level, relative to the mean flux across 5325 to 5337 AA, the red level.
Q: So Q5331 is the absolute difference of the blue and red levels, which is 0.48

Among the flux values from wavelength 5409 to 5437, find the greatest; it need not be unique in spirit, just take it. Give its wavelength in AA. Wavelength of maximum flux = 5415.0 AA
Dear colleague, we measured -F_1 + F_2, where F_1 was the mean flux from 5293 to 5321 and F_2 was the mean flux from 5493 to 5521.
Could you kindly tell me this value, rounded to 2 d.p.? 0.39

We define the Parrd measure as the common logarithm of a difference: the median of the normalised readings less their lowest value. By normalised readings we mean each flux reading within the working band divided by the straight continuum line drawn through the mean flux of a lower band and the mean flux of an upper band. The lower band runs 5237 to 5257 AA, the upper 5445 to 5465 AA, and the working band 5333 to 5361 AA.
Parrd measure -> -1.20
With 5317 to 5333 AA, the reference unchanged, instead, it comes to -1.37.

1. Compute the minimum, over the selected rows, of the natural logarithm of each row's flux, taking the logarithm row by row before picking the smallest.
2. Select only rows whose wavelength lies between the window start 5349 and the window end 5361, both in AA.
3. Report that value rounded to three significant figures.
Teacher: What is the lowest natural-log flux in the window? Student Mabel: 2.59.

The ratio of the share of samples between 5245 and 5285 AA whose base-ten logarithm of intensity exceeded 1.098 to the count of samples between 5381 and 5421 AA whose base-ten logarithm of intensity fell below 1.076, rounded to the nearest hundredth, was 0.10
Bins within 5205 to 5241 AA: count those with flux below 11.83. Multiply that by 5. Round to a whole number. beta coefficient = 25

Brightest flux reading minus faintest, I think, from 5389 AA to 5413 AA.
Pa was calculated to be 2.00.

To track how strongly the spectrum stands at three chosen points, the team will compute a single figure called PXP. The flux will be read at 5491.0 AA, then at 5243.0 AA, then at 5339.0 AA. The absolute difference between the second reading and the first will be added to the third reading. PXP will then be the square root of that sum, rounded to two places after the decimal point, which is 3.63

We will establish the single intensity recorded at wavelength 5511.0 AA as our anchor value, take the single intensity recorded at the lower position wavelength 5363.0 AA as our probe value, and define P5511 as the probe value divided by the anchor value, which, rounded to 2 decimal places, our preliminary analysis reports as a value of 1.08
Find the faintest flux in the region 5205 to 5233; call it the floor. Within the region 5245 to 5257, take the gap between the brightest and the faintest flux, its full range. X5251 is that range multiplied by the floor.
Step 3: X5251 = 2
